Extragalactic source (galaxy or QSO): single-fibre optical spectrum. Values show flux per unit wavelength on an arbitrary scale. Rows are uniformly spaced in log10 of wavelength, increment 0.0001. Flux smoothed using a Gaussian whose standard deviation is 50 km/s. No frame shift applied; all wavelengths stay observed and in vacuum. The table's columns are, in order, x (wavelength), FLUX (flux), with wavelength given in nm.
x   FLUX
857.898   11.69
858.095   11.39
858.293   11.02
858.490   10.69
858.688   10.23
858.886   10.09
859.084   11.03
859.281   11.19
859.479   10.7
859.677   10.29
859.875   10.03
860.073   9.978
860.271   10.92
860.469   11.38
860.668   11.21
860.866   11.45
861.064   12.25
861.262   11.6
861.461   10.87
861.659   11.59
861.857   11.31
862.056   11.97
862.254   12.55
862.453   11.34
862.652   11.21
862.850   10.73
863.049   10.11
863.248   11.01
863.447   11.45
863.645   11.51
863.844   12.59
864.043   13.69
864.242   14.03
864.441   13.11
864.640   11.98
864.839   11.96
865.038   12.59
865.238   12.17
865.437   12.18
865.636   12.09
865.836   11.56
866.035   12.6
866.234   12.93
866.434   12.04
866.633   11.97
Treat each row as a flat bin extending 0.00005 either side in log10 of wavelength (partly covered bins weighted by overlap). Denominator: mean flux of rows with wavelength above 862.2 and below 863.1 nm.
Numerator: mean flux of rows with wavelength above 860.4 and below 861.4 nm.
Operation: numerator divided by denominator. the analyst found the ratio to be 1.03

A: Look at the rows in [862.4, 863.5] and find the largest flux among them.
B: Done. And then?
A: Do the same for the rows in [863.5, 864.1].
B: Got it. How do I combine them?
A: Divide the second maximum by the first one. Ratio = 1.20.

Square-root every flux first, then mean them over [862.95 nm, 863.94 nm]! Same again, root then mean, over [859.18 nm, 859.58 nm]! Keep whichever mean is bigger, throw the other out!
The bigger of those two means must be 3.36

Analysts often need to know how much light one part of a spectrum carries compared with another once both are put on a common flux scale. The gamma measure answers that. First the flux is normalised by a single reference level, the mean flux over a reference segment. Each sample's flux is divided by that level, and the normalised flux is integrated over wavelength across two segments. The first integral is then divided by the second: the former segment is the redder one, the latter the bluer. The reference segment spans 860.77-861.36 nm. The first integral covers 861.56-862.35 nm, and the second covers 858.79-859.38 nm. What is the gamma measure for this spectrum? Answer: 1.47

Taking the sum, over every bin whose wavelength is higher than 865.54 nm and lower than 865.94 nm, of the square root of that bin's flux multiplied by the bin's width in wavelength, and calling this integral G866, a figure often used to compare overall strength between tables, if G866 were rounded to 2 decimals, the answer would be 1.37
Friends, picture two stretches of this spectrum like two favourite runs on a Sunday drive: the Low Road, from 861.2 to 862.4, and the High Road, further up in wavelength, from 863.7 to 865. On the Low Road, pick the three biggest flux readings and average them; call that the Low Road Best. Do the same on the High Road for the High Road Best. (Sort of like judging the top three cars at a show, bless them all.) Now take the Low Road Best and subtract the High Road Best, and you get -1.6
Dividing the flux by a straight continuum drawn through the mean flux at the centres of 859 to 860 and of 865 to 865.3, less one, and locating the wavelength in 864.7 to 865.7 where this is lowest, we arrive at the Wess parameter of 865.636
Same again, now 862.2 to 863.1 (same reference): 863.049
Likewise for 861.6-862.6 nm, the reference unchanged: 862.453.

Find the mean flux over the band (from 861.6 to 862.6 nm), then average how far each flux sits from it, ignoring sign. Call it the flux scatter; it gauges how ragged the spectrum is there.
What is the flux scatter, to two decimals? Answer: 0.41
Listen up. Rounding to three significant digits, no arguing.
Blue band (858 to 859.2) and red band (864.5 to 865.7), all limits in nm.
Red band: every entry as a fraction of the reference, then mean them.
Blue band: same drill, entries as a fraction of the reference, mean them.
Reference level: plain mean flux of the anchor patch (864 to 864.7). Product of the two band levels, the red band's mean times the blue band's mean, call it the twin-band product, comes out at 0.749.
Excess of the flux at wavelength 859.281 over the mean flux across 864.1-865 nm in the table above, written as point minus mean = -1.6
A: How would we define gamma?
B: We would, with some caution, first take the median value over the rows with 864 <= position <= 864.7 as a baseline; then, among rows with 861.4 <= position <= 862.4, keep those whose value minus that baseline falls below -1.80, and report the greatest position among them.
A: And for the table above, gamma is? 861.857 nm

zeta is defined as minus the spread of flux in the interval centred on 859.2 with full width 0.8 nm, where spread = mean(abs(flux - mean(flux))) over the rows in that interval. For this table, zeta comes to -0.36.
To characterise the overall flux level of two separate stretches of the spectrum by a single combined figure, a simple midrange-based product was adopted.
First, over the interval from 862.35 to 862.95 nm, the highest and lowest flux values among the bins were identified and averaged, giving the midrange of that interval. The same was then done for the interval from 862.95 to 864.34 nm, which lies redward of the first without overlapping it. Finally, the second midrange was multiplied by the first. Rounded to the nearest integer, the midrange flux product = 133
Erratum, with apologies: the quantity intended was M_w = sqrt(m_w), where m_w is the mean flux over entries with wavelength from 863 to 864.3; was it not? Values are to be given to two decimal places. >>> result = 3.47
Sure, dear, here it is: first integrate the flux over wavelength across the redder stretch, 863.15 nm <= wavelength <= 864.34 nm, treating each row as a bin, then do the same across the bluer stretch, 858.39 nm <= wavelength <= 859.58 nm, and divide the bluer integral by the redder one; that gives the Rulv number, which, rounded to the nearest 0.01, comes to 0.86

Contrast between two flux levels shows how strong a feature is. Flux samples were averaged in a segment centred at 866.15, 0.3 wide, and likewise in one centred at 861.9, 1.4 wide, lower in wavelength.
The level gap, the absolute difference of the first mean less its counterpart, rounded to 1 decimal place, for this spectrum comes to 1.2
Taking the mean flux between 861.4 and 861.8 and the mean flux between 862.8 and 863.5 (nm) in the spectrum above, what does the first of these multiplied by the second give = 122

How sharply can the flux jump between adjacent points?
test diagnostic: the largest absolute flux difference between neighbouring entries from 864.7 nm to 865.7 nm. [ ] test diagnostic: 0.63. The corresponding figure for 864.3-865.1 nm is 1.13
